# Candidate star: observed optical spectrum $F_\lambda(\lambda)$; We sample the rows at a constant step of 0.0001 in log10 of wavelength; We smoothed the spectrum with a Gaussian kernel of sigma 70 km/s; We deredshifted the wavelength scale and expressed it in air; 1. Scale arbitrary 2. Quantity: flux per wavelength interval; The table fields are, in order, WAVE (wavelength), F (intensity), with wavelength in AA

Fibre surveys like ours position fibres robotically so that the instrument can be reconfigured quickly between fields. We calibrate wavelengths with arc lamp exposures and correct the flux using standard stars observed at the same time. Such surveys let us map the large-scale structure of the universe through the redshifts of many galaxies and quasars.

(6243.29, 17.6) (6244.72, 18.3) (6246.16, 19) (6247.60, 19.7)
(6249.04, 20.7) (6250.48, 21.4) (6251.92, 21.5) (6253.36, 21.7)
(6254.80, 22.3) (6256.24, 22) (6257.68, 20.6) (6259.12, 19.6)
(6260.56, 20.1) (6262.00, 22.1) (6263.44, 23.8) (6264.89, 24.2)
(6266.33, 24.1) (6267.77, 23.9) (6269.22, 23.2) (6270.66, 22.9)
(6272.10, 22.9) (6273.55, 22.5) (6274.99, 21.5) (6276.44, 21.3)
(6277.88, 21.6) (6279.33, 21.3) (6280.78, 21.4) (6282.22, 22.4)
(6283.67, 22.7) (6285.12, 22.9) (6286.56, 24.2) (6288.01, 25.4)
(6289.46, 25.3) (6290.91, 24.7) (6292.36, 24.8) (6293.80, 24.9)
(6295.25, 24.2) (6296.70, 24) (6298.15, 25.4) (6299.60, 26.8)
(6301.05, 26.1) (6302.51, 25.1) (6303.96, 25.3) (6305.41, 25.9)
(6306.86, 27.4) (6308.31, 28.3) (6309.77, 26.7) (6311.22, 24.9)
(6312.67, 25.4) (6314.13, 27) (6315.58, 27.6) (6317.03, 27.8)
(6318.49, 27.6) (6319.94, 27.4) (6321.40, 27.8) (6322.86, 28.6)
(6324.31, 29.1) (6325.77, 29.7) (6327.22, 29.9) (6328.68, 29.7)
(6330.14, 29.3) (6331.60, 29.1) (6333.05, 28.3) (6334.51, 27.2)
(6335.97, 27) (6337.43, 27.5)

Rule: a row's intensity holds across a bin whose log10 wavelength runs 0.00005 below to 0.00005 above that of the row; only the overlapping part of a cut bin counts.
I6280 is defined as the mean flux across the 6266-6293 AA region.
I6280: 23.1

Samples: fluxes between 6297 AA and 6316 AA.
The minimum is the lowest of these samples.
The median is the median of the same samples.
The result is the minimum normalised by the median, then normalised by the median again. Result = 0.037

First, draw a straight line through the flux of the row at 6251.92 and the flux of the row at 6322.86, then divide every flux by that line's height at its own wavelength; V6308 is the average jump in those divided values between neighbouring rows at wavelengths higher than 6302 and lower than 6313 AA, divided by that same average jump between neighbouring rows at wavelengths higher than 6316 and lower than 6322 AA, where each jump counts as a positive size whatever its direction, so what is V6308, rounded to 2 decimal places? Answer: 3.15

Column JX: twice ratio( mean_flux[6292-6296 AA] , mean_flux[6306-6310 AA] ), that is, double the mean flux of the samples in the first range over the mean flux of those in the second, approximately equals 1.79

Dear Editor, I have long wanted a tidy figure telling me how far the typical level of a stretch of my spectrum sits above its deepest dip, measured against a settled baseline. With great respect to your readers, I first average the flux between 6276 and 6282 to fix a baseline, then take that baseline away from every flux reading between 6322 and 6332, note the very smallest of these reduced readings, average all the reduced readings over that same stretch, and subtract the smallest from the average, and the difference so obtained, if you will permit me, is 0.7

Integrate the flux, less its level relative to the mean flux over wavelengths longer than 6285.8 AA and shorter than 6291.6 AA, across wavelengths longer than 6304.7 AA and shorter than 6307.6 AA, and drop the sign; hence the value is 5.1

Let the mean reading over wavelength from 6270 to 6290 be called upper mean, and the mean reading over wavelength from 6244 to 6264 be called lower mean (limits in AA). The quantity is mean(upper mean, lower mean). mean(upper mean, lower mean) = 21.8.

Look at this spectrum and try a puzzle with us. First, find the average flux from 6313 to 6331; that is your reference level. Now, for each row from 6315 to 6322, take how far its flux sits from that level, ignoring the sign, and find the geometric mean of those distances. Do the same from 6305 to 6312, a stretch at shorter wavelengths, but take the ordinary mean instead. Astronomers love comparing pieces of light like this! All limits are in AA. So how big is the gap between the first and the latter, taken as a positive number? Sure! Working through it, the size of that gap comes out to 1.0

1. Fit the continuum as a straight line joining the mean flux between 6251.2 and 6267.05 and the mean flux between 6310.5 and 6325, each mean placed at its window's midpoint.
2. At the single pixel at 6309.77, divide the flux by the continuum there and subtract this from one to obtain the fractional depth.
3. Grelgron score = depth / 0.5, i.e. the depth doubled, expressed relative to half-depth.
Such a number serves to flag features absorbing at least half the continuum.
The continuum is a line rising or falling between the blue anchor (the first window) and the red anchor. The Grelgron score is -0.01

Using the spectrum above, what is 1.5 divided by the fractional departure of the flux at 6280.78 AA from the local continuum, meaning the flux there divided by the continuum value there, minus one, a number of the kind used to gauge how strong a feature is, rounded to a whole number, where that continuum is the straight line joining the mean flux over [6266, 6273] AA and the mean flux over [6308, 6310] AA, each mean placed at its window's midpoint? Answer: -12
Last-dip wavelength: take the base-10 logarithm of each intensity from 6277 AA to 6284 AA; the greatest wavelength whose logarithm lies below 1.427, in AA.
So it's 6283.67 AA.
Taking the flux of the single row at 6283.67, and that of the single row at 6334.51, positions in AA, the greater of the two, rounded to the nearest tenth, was 27.2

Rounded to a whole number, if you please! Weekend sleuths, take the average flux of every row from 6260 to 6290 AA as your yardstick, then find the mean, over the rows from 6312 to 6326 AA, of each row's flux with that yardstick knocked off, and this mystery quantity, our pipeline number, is 5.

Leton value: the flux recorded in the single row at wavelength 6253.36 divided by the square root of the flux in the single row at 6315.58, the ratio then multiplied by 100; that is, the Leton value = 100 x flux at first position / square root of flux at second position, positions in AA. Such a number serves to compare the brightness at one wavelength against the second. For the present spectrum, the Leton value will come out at 413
